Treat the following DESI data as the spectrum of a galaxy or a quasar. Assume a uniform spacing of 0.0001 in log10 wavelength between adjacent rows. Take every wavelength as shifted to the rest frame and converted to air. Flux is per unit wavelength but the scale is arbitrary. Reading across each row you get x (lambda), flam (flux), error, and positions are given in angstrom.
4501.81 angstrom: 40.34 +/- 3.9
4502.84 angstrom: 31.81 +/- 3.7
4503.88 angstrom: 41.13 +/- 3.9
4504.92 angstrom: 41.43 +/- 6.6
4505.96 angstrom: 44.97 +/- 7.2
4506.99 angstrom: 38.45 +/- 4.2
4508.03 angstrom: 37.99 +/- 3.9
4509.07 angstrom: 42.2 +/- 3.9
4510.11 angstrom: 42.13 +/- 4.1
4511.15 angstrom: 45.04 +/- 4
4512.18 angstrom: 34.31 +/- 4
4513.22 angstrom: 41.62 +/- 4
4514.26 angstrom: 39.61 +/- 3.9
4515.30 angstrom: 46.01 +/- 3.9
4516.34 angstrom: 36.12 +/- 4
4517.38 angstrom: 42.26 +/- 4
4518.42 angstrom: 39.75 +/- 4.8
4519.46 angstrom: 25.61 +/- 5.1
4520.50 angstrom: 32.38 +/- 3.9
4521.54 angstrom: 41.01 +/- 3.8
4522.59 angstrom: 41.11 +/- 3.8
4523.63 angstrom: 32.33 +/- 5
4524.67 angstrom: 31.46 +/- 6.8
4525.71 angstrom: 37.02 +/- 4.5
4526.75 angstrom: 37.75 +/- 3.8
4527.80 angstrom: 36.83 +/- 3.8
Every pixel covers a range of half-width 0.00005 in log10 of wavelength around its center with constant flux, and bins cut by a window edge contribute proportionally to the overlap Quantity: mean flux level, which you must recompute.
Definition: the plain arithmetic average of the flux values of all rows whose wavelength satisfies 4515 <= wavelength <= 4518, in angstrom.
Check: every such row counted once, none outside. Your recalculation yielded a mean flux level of 41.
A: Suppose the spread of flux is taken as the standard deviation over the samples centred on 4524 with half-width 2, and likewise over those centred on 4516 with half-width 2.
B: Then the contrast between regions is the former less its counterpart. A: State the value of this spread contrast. 0.3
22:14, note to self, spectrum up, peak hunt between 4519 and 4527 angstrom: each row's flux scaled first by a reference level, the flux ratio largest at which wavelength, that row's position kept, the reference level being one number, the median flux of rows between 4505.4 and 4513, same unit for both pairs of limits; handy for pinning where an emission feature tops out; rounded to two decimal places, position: 4522.59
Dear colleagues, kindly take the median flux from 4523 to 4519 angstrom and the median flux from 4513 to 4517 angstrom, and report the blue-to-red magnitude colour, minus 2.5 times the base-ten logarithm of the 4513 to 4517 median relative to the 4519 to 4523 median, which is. -0.11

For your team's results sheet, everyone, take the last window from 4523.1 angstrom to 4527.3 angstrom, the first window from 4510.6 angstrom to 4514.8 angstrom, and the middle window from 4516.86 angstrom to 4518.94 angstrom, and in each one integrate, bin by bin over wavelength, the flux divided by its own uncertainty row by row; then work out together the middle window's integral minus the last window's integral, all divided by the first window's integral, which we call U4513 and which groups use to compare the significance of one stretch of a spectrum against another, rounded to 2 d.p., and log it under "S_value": -0.26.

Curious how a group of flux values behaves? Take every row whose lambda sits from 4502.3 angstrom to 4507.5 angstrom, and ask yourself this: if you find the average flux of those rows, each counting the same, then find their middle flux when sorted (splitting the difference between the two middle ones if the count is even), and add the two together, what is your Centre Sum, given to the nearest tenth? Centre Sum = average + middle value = 80.7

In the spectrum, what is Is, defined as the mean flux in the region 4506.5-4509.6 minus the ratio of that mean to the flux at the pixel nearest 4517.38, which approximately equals 38.6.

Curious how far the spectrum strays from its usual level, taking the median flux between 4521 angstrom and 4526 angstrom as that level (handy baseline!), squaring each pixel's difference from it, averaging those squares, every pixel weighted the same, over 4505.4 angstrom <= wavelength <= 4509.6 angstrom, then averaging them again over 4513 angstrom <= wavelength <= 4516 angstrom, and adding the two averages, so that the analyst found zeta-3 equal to 59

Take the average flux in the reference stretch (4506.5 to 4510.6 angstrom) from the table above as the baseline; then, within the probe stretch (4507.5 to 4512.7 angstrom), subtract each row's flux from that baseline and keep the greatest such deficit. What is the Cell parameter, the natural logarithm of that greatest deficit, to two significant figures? 1.8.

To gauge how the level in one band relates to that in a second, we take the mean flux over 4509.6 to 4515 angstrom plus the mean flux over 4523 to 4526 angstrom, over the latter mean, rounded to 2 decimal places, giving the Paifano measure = 2.21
